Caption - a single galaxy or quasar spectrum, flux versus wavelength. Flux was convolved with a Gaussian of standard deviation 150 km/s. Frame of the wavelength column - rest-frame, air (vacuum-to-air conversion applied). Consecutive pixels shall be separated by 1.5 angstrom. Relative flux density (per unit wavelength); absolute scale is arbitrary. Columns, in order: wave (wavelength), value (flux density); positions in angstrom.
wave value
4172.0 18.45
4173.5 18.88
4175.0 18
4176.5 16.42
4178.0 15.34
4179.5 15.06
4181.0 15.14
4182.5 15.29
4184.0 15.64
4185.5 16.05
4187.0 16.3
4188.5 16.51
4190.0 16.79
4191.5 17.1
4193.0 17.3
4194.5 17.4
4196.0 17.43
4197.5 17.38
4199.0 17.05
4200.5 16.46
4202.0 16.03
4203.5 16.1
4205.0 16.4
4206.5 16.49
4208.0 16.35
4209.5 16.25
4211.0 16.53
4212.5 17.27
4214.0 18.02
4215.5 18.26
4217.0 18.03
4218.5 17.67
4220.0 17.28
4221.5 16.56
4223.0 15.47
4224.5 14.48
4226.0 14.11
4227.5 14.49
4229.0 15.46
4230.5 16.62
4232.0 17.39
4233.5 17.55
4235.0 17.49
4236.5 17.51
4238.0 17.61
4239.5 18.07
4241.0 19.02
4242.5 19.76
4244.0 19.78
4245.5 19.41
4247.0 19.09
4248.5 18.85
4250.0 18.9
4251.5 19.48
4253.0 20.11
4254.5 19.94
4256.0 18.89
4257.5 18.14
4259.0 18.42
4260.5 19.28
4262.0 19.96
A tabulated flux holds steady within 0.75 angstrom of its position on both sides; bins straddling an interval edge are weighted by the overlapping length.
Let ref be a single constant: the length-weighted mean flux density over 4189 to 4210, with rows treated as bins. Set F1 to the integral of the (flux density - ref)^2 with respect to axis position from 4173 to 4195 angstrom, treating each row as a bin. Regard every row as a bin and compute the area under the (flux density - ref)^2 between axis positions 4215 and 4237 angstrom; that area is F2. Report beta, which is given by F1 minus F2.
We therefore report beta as -14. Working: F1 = 27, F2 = 41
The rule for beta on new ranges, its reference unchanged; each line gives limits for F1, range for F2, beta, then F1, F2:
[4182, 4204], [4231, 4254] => -95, 10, 105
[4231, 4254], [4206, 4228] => 66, 105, 38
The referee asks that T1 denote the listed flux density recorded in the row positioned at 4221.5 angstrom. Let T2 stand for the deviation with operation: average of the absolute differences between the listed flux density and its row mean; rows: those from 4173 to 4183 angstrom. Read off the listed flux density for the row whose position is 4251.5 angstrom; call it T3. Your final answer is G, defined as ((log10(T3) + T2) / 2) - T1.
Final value -15.3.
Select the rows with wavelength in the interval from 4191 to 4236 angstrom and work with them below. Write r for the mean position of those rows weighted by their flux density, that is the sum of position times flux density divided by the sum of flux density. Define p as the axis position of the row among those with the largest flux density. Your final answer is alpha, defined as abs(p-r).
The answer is 2.4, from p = 4215.5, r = 4213.1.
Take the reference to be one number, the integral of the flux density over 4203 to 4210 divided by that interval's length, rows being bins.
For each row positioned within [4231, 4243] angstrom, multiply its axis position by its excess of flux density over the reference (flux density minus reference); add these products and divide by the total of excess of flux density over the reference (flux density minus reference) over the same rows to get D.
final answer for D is 4238.7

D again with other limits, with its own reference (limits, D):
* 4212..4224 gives 4215.6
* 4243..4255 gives 4249.4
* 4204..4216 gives 4213.8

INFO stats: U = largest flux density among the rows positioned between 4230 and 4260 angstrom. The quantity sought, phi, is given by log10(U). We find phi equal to 1.303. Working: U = 20.11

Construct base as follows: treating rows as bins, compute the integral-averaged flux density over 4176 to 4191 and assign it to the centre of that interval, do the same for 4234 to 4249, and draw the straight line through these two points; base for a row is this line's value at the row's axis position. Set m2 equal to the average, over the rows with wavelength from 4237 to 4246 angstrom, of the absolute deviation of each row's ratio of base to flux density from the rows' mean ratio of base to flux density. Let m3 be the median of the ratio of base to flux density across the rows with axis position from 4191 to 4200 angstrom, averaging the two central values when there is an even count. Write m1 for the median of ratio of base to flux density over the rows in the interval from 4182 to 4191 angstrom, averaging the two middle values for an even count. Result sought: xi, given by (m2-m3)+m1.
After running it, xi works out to 0.08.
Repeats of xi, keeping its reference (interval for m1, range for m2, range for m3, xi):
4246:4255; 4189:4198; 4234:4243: -0.05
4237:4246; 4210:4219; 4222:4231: -0.20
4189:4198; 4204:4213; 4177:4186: -0.07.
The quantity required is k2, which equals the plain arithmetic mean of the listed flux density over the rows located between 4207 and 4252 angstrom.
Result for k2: 17.4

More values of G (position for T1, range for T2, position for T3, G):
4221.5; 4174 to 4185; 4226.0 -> -15.6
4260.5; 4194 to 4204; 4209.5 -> -18.4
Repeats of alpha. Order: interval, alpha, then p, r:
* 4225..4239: 5.7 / 4238.0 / 4232.3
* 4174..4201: 13.0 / 4175.0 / 4188.0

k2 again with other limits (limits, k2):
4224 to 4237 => 16.1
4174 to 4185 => 15.8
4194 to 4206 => 16.8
